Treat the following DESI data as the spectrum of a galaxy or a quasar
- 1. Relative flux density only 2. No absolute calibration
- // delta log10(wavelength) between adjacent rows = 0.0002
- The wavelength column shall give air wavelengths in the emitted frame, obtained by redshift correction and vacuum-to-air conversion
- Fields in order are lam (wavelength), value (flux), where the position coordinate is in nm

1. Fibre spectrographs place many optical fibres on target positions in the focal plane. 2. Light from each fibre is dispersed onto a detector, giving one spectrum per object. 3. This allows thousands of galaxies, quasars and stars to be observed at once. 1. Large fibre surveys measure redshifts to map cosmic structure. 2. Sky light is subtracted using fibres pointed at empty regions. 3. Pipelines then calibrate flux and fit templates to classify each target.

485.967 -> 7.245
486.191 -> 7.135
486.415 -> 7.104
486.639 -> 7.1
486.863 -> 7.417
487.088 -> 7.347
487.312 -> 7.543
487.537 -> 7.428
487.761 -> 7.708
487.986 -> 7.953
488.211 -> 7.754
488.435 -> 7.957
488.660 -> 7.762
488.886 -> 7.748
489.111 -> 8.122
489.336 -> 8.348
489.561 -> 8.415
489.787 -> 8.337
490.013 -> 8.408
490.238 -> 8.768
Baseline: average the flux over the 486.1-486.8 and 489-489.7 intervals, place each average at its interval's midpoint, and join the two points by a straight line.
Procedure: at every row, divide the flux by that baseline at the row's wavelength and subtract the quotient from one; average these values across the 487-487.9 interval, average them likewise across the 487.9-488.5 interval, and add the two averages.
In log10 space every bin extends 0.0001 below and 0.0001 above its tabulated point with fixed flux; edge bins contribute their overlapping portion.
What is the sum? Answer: -0.004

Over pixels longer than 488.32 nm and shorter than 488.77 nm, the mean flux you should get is 7.9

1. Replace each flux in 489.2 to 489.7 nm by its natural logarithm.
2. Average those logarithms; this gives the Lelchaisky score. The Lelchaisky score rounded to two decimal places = 2.13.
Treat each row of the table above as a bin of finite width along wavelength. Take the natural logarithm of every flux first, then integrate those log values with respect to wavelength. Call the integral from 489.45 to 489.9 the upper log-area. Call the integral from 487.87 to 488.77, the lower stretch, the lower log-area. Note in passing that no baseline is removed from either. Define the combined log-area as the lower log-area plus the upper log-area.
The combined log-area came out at 2.81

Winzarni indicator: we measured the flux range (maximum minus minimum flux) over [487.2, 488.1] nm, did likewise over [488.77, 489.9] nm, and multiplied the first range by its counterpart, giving 0.35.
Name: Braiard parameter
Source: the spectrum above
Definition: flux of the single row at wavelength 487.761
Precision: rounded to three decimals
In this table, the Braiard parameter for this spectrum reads 7.708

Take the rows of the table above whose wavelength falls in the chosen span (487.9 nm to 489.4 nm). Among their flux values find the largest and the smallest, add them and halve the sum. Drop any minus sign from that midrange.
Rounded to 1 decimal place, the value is 8.0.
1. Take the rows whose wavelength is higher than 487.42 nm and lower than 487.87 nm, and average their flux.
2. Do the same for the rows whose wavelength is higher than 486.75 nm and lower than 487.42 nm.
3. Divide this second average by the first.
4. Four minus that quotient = 3.02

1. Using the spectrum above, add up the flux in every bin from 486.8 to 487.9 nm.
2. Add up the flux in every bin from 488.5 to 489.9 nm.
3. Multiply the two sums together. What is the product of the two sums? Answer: 1825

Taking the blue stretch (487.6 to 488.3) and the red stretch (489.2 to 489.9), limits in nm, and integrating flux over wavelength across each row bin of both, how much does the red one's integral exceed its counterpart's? 0.40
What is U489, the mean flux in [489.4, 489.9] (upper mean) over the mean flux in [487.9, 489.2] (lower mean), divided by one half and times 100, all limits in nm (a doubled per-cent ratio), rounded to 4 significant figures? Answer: 212.5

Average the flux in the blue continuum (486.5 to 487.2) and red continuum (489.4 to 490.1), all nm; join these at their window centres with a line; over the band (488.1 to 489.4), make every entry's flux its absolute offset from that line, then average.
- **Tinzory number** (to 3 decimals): 0.127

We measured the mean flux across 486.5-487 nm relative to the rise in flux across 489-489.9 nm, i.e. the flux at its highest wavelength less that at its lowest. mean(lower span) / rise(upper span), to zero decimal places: 34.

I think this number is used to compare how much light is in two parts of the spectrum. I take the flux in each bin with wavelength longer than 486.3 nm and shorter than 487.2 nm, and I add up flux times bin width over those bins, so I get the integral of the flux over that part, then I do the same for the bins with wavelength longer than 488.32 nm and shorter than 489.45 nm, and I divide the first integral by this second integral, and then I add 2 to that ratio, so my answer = 2.7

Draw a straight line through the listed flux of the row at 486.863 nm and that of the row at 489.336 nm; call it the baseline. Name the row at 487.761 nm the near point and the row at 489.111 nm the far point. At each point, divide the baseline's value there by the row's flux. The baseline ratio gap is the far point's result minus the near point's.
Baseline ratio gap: 0.01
